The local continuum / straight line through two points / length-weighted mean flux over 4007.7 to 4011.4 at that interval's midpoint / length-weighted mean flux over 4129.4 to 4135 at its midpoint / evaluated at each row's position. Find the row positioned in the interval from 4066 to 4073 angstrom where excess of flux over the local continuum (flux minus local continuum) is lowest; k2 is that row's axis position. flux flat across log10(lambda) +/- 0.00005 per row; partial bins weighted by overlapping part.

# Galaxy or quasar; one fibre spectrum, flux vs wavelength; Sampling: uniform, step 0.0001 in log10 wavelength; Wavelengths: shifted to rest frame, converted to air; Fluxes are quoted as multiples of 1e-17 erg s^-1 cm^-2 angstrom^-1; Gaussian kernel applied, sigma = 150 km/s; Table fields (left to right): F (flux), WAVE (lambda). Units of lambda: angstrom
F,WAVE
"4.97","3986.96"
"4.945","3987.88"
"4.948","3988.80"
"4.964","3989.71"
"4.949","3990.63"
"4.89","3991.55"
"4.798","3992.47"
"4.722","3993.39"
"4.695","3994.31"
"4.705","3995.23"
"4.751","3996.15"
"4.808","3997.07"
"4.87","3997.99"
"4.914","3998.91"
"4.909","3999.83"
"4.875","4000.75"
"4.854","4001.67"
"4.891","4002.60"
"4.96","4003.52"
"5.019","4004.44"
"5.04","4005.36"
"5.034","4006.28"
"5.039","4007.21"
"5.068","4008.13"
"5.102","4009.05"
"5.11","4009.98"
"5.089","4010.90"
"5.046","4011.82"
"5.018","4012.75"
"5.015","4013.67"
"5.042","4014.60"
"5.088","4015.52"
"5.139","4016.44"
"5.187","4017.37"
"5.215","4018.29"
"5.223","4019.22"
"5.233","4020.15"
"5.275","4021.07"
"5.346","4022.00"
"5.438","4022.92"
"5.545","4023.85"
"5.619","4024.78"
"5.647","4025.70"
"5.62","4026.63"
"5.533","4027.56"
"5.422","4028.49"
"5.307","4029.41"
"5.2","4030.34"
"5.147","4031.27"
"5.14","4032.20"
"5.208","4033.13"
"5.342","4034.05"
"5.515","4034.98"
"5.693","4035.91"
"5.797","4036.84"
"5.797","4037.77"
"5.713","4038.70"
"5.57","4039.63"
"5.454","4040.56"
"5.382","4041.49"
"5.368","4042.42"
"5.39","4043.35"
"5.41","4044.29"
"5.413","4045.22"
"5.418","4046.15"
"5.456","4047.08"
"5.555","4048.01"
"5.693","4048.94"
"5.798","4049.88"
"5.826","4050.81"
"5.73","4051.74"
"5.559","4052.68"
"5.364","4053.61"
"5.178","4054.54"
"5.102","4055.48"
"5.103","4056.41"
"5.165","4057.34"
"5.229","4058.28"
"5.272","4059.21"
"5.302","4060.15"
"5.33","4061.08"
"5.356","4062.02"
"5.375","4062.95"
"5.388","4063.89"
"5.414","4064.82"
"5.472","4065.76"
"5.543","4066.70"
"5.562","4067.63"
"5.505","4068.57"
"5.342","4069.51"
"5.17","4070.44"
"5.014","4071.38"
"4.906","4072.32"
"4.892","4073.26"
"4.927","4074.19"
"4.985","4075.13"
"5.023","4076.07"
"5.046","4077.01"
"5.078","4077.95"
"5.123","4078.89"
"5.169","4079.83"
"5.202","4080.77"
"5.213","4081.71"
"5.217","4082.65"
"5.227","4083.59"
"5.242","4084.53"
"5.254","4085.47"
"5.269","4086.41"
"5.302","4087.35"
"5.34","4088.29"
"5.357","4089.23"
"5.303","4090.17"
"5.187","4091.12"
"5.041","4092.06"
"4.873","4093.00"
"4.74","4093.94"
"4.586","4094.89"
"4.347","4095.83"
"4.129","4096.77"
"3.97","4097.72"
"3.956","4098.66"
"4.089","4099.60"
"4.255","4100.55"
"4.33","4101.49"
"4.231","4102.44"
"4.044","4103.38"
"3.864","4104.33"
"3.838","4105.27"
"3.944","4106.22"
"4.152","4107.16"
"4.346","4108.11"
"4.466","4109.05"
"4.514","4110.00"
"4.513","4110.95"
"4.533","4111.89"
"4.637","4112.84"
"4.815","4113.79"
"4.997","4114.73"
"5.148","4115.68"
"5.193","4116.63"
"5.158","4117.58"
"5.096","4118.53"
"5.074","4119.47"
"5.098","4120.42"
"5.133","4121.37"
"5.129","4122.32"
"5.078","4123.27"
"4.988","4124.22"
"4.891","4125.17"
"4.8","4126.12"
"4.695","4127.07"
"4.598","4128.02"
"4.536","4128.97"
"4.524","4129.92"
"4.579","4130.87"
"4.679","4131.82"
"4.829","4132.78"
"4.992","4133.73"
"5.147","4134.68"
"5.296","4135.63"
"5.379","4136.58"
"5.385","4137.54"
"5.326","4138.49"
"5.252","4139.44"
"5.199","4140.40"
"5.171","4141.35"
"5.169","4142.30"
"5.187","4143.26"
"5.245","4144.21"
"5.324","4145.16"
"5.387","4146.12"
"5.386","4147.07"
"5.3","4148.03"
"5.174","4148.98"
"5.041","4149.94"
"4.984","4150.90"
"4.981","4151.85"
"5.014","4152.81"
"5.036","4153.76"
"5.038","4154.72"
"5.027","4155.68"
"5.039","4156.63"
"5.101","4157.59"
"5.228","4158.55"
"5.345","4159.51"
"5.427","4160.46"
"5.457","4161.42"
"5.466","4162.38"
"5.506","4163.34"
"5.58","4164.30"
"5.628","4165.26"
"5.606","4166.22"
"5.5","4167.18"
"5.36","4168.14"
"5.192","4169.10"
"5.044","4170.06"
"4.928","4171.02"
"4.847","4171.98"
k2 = 4072.32 angstrom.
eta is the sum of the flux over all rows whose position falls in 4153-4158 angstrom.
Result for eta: 25.2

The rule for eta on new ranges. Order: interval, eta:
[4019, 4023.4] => 26.5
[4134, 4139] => 26.5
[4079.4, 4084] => 26.0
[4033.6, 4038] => 28.1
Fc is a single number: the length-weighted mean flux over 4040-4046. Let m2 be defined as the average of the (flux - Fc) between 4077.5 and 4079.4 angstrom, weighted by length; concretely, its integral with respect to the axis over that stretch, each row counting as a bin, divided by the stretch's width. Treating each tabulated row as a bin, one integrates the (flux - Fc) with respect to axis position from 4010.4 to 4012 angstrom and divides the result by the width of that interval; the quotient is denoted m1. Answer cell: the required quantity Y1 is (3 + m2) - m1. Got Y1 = 3.03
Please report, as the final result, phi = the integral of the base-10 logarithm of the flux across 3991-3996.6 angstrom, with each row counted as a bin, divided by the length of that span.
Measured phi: 0.677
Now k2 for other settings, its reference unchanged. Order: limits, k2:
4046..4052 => 4046.15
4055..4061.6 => 4055.48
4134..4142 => 4134.68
